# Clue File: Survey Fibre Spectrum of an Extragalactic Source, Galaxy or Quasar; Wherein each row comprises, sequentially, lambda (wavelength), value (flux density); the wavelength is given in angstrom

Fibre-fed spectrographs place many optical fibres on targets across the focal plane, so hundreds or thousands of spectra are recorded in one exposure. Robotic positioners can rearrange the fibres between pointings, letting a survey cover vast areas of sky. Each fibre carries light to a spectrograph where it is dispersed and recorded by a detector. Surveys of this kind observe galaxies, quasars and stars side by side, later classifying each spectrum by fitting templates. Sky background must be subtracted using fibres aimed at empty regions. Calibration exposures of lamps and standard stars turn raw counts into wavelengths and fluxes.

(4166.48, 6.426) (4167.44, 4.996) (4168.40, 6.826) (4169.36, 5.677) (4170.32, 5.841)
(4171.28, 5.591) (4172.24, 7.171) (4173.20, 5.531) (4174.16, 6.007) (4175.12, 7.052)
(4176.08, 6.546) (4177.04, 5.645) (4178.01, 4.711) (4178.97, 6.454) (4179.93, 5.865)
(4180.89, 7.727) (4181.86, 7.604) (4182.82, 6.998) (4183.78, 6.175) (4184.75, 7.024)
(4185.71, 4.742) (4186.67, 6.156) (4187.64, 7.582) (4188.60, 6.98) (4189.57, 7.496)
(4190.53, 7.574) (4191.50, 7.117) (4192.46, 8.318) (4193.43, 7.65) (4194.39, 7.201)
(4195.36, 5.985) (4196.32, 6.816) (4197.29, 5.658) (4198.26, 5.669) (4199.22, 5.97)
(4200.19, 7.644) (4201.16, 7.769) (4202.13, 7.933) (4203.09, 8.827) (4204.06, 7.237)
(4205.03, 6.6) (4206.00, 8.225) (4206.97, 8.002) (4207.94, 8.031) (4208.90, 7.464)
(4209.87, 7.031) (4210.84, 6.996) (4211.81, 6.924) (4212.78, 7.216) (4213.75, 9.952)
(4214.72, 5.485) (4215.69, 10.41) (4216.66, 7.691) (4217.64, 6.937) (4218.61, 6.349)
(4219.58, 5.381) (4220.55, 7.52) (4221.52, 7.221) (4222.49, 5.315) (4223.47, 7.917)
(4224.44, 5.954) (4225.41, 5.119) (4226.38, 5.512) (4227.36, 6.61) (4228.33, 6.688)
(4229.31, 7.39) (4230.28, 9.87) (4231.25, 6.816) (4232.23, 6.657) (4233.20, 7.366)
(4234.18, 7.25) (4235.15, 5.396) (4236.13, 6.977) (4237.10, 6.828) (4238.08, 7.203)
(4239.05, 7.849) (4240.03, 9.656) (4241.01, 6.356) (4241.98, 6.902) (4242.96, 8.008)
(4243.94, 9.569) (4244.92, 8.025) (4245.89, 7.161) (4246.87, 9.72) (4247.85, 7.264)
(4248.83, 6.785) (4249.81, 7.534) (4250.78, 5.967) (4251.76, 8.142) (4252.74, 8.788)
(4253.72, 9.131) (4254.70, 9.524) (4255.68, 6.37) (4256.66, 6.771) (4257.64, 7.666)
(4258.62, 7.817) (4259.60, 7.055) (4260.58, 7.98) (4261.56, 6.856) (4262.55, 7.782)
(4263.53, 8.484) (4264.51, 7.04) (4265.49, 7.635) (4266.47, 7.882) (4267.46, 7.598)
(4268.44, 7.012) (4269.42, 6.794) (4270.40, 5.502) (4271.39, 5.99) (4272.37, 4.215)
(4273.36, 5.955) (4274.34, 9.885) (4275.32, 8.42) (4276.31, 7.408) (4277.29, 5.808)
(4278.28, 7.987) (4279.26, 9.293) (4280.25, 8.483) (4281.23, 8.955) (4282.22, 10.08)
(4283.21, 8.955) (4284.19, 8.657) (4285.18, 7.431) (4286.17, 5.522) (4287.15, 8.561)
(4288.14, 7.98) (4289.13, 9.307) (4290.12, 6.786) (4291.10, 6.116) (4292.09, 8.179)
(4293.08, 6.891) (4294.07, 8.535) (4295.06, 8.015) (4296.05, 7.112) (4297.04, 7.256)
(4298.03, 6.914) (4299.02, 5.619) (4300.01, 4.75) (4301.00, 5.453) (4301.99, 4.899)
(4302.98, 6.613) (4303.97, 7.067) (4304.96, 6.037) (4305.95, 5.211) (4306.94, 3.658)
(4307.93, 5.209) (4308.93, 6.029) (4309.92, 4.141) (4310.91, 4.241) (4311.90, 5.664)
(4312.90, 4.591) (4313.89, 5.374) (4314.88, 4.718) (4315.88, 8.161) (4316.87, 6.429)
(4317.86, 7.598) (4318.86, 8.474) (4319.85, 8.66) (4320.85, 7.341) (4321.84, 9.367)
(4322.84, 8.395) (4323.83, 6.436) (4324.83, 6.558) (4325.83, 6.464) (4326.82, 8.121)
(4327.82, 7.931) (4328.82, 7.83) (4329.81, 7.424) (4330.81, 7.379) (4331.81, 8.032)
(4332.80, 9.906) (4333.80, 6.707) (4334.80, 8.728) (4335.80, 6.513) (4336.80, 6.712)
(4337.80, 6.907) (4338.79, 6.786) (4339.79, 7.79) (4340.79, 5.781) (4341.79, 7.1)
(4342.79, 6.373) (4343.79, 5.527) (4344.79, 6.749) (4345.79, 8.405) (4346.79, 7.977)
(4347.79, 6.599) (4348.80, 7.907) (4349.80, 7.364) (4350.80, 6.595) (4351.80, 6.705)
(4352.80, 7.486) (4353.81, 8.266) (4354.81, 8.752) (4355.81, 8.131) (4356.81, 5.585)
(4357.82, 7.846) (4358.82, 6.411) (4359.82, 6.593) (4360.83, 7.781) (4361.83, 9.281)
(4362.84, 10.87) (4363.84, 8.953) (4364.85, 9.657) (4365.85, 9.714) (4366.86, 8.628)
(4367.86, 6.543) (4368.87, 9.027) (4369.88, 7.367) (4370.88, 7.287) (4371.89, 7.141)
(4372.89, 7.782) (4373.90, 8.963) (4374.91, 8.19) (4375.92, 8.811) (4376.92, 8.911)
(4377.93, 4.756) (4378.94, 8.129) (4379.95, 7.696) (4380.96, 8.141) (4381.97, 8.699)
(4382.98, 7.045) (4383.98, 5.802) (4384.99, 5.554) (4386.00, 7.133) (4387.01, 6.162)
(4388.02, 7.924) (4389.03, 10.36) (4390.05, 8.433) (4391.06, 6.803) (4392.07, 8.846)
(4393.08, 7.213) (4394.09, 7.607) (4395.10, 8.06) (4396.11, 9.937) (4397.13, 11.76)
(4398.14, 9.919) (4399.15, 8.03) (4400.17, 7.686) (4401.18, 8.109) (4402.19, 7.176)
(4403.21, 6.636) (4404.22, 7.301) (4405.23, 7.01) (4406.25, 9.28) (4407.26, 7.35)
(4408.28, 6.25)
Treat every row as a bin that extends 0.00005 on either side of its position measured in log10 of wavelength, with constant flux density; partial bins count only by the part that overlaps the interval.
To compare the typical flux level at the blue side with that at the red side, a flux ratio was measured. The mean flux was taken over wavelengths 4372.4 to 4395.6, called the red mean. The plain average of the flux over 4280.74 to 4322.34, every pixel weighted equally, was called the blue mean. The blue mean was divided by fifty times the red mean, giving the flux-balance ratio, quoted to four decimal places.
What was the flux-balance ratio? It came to 0.0177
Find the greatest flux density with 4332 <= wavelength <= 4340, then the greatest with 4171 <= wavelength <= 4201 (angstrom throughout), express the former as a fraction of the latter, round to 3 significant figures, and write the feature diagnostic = 1.19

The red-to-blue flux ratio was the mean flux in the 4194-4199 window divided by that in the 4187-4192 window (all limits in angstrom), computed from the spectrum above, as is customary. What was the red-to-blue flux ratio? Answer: 0.85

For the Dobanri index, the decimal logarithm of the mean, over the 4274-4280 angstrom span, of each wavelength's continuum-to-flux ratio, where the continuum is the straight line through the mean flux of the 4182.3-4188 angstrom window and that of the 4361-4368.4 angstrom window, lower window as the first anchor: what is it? -0.006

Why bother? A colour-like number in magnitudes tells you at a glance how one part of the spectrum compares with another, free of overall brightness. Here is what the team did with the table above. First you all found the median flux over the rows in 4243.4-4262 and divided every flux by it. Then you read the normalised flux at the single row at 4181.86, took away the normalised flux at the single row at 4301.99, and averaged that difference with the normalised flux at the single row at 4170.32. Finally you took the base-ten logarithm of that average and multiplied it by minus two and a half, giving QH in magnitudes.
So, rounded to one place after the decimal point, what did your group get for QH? 0.6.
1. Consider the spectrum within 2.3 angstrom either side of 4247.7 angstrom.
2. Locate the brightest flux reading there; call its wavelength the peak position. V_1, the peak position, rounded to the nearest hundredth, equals 4246.87 angstrom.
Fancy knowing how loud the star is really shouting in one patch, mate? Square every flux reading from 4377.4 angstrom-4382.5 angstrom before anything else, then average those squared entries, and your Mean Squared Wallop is 58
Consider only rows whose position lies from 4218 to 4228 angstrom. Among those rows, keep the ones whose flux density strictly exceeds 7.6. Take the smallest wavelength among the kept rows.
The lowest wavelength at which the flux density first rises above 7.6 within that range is 4223.47 angstrom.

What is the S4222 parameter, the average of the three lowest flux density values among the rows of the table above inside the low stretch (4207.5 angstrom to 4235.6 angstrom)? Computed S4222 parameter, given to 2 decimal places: 5.27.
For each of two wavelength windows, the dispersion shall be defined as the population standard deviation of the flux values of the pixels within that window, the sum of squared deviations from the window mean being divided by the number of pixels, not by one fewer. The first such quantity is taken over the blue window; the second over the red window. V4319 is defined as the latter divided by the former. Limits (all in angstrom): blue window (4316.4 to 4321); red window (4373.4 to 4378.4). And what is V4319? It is 2.0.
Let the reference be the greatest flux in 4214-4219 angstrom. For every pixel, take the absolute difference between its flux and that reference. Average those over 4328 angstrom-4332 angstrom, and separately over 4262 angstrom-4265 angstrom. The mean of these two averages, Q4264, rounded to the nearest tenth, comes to 2.7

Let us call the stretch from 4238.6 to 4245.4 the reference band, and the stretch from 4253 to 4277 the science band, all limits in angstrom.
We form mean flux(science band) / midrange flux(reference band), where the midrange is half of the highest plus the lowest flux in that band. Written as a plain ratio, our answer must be 0.92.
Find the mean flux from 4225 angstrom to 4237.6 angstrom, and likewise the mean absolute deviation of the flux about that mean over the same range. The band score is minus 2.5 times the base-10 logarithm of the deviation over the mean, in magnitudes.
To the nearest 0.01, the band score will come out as 2.40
